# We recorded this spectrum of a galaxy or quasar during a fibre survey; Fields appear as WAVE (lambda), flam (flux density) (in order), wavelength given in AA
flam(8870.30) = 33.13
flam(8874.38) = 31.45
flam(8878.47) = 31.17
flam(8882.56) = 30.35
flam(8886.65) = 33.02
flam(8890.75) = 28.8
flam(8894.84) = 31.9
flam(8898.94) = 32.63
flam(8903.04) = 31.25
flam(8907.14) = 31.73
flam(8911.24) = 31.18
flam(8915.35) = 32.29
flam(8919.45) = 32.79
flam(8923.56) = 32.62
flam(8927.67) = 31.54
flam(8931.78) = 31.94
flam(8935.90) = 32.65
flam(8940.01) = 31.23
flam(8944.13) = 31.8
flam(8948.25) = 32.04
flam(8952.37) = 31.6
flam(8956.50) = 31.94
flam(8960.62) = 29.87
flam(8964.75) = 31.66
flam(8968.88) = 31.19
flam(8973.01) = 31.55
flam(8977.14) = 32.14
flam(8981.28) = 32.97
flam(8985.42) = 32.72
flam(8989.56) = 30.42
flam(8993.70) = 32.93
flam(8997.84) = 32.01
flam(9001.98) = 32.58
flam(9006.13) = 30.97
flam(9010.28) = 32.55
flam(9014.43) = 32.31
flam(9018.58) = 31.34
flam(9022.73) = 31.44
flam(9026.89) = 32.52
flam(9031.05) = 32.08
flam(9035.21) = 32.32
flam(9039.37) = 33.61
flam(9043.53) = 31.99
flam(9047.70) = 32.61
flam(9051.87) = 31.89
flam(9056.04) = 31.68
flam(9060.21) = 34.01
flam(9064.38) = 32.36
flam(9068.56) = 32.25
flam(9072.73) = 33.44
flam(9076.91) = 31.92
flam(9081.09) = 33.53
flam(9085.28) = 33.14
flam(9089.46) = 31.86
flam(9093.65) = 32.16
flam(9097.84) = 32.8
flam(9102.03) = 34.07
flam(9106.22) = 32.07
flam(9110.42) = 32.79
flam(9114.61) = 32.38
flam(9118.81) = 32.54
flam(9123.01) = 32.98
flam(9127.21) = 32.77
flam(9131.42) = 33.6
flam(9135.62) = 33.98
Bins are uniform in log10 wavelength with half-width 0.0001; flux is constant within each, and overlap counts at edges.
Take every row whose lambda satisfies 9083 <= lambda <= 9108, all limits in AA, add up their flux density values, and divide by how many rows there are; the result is 32.7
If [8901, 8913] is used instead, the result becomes 31.4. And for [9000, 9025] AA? 31.9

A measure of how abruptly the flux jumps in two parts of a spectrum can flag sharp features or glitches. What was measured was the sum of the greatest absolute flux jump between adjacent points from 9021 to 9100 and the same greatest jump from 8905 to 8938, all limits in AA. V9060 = 3.4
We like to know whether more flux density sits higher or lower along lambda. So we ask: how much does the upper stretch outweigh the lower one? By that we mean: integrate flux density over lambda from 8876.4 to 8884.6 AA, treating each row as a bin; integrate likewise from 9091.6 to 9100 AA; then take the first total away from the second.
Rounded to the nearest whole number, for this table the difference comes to 21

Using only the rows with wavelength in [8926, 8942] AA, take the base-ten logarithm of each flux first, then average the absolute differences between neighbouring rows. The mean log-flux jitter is 0.011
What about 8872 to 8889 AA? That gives 0.017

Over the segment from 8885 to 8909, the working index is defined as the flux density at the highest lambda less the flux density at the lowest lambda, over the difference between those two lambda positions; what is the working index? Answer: -0.063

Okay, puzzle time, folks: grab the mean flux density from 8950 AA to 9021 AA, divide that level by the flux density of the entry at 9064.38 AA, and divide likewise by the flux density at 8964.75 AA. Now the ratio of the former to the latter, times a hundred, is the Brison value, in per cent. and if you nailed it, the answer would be 98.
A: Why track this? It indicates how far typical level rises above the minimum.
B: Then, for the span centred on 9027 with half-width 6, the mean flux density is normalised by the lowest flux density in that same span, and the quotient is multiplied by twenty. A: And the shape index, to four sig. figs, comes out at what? 20.36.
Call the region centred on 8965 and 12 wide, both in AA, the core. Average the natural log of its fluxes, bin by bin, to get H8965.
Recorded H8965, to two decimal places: 3.43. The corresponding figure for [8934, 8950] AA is 3.46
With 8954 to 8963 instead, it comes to 3.43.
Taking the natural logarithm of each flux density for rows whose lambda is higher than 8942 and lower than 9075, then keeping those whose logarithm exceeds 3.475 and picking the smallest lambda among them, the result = 8981.28 AA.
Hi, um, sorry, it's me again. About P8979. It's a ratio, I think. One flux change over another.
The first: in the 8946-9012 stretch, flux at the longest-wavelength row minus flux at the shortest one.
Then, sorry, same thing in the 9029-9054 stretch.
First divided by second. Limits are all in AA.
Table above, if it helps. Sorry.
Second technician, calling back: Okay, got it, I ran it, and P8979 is -2.7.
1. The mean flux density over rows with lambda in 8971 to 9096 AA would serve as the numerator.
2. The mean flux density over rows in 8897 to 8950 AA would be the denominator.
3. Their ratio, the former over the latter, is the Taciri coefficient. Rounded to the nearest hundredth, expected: 1.01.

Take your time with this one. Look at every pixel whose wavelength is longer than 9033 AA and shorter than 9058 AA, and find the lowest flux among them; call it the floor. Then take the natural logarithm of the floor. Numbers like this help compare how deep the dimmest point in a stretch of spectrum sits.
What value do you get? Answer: 3.46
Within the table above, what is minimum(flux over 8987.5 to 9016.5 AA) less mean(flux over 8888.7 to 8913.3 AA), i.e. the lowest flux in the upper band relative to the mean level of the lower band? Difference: -0.8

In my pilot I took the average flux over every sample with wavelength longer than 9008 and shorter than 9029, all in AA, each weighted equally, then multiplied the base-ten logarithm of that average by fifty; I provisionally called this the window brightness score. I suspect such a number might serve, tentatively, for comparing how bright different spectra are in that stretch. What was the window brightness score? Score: 75.3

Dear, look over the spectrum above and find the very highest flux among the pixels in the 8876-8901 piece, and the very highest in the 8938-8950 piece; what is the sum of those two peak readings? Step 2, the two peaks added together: 65.1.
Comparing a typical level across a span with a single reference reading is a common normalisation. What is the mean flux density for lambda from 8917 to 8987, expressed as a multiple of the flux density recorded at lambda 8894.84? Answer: 1.00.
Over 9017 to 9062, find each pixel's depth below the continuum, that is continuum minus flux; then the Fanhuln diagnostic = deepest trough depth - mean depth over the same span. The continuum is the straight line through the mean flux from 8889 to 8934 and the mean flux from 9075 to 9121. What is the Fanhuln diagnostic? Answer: 0.87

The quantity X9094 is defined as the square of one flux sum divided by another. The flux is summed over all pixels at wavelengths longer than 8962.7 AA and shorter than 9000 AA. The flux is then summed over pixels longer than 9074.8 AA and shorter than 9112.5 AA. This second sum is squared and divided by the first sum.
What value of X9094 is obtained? 301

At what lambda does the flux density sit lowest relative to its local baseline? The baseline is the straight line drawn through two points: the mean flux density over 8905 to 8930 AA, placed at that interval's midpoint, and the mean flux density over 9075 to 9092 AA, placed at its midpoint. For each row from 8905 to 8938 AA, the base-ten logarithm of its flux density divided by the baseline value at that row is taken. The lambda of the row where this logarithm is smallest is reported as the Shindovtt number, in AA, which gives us 8911.24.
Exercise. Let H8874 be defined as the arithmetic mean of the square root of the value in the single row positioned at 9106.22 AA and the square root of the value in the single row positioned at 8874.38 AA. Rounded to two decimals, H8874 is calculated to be 5.64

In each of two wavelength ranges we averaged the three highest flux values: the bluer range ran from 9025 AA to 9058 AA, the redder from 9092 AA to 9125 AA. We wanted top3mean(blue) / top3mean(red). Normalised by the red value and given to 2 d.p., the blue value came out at 0.99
